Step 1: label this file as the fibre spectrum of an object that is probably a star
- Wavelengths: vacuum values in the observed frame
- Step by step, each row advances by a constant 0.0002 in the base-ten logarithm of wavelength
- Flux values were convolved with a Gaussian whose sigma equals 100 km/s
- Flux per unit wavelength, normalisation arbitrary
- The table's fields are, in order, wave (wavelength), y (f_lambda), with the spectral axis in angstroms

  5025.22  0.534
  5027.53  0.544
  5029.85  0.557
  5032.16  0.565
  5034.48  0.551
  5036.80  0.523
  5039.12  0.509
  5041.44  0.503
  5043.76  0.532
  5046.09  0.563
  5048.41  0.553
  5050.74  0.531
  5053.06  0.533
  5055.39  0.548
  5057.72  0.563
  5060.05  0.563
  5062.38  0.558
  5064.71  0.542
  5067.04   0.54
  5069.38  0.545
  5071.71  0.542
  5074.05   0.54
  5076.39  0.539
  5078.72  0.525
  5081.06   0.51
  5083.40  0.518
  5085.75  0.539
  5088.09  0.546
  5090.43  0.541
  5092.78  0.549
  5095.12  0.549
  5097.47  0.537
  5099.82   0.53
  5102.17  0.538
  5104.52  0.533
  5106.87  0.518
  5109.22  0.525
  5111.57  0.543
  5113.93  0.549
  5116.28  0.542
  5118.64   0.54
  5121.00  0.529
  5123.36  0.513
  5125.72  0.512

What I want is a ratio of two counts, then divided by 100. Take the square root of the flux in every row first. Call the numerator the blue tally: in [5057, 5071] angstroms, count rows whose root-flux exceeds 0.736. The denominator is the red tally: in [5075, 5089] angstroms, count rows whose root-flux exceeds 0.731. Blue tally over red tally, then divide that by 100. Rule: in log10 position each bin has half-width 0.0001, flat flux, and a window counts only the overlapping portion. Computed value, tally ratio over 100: 0.017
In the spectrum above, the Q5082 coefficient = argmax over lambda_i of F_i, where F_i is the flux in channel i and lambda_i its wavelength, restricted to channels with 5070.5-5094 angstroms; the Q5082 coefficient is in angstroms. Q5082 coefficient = 5092.78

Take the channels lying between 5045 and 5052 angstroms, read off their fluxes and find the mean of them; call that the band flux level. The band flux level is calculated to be 0.549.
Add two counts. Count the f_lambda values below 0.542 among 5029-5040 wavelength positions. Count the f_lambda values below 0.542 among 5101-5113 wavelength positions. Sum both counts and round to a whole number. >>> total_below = 6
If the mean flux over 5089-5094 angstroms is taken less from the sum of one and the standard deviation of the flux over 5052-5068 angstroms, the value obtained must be 0.466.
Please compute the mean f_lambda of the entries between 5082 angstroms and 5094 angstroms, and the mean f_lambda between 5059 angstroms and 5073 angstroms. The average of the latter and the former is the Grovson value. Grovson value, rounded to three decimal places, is 0.543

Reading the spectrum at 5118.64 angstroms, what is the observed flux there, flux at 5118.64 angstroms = 0.54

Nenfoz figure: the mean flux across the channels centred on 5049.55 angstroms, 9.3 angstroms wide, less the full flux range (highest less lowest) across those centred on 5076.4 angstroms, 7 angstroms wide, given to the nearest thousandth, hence 0.530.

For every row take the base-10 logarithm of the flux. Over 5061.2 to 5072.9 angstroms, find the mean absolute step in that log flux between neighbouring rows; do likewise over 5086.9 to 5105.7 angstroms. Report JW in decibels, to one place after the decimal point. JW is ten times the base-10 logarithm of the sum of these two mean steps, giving -19.9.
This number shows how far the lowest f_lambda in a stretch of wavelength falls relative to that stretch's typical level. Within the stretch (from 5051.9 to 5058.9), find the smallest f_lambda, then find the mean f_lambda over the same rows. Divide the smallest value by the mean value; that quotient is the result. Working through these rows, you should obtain 0.973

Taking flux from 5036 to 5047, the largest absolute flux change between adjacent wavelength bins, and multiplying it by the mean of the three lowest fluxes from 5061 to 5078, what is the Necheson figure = 0.017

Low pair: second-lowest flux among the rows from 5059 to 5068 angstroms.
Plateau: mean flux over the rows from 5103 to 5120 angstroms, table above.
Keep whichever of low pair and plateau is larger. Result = 0.542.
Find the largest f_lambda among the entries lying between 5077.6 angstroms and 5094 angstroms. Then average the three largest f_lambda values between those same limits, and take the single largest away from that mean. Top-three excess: -0.0037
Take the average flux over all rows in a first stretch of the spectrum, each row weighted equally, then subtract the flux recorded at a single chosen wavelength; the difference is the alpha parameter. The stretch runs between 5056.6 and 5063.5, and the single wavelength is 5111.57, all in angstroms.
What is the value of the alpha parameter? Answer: 0.018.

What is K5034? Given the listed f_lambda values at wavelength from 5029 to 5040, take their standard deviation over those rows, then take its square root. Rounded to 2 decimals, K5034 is 0.15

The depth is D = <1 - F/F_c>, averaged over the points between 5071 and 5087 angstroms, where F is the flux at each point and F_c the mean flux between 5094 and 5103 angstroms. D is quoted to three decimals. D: 0.015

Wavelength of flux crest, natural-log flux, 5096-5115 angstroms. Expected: 5113.93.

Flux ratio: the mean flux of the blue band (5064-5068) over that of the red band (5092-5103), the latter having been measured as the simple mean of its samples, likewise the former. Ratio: 1.00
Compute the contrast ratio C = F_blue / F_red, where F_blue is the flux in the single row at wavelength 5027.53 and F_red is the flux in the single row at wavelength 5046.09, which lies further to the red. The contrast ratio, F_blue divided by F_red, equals 0.97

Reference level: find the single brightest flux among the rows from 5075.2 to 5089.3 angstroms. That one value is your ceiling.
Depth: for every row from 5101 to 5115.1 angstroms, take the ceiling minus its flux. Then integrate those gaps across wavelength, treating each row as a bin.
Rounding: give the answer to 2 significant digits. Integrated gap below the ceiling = 0.16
